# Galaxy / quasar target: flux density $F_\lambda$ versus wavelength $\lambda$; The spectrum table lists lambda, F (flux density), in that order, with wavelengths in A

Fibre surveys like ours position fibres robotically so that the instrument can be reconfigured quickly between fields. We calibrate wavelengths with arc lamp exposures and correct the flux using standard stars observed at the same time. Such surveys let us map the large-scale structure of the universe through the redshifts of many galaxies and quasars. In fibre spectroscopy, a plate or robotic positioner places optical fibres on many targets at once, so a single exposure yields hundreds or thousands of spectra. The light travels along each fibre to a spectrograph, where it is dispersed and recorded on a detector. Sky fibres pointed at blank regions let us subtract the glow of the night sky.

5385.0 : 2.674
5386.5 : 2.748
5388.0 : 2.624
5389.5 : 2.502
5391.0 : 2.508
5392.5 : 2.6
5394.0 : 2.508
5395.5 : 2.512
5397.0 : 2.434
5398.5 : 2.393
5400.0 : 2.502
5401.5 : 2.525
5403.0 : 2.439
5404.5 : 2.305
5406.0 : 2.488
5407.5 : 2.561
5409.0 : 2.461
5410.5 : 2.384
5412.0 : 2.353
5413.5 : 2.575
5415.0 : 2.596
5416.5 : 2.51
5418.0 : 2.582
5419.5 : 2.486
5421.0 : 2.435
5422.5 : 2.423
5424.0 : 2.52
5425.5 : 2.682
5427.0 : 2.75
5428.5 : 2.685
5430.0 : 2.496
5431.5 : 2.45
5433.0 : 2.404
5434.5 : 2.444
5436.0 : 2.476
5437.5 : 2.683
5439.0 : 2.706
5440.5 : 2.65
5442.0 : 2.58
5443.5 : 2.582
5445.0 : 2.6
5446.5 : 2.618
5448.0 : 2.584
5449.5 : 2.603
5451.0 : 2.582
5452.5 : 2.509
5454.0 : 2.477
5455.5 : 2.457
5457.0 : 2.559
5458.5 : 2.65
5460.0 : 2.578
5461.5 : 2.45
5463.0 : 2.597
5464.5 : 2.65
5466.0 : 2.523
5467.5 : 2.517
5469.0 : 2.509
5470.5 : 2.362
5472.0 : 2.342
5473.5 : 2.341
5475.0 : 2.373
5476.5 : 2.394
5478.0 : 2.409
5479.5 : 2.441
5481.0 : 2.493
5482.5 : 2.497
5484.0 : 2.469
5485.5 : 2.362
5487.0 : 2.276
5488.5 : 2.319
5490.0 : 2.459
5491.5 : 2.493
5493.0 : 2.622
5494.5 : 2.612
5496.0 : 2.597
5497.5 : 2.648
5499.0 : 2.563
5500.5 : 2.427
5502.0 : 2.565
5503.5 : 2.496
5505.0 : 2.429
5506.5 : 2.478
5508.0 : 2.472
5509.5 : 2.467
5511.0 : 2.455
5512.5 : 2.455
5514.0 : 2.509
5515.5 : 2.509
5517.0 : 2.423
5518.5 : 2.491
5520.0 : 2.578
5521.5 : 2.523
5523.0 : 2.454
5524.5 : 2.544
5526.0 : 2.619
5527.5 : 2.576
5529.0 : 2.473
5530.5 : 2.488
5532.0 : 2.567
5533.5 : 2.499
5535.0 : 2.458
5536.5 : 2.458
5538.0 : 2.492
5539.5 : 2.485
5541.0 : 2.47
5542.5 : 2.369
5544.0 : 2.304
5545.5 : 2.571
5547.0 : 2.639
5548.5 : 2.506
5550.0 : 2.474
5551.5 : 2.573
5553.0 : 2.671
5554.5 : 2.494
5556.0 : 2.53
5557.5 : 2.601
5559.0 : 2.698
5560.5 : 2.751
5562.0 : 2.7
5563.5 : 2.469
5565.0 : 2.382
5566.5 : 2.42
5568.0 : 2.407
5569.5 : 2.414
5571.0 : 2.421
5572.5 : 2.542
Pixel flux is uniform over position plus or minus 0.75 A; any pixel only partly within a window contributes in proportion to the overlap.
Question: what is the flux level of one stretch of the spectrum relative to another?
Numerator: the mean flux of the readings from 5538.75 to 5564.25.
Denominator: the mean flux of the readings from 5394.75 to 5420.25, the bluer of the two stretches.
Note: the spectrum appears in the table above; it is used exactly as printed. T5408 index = 1.03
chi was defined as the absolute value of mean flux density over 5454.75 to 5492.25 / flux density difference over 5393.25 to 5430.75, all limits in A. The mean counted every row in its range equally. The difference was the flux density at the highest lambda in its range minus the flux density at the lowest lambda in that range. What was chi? 205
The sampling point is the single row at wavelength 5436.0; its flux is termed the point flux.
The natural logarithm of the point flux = 0.907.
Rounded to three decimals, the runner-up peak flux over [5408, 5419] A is 2.582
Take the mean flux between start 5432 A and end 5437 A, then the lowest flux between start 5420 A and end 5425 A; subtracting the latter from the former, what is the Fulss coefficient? 0.0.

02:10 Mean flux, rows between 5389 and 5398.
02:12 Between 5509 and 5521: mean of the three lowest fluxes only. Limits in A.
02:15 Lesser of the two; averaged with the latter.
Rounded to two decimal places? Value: 2.44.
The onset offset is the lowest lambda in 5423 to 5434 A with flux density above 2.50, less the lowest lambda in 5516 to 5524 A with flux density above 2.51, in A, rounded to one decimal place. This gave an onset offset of -96.0 A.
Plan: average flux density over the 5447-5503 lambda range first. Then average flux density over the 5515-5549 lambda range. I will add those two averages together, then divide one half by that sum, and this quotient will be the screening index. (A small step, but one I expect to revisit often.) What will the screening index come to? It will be 0.100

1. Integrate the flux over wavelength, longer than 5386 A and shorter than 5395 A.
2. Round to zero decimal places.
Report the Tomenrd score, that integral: 23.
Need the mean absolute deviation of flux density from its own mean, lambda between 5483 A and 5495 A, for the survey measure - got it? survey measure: 0.10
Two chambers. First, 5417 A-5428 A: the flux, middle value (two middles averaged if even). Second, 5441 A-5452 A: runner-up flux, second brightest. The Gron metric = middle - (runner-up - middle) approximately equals 2.44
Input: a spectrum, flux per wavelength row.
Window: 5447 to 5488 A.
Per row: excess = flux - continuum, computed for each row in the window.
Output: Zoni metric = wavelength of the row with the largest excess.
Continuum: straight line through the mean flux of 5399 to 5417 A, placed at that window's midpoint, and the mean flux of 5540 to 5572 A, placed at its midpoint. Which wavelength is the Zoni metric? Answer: 5458.5 A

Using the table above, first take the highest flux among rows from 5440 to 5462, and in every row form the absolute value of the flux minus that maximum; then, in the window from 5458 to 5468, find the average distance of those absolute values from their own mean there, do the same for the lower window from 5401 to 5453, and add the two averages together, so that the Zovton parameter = 0.132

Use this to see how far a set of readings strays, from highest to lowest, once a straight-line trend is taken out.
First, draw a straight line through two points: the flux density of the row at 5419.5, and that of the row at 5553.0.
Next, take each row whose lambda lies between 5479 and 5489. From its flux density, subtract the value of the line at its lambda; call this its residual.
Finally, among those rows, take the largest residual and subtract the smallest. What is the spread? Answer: 0.23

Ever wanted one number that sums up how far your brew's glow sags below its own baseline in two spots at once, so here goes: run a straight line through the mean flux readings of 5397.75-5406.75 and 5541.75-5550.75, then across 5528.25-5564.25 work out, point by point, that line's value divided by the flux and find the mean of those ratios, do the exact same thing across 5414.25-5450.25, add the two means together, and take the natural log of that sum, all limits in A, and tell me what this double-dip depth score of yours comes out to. 0.661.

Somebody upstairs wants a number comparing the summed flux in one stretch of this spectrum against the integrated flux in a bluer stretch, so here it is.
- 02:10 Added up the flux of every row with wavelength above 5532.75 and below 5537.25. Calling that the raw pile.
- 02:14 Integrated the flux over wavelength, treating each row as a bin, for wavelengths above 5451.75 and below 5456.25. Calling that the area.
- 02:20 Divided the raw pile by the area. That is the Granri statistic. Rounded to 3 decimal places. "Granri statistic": 0.664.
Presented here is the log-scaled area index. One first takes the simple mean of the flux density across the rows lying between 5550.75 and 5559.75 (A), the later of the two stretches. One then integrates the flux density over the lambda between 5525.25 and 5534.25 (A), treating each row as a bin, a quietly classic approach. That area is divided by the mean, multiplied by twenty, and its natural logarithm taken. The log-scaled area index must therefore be 5.171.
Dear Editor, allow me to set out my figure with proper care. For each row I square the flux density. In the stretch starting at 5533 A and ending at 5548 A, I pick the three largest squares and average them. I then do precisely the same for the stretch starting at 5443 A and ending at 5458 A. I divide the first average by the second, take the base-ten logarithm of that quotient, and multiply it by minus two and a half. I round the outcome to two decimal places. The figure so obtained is 0.03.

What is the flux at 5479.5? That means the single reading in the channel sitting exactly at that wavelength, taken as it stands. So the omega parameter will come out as 2.441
